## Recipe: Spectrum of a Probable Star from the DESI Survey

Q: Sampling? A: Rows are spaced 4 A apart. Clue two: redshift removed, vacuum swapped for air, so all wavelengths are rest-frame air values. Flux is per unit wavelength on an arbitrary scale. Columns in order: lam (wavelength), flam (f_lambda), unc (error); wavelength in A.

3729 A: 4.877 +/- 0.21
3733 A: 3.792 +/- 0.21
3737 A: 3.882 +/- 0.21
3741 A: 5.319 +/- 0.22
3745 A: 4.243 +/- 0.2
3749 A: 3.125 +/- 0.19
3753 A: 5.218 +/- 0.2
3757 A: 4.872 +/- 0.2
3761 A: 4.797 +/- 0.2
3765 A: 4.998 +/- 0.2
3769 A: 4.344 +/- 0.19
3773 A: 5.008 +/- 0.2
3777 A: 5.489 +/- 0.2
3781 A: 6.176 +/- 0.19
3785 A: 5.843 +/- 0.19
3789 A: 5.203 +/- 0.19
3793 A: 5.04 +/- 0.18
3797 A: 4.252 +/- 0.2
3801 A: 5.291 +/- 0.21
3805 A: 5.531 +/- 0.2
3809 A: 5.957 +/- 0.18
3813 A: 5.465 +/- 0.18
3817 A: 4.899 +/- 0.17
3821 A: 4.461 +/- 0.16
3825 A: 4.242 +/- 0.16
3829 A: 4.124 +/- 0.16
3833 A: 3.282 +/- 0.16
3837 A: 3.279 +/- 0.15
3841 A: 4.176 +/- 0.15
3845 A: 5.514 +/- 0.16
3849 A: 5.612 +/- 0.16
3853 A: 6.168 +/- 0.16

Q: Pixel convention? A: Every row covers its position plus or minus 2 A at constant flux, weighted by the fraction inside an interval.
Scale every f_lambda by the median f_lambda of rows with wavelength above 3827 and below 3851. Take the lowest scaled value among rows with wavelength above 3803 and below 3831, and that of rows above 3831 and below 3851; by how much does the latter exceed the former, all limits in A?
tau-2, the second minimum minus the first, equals -0.20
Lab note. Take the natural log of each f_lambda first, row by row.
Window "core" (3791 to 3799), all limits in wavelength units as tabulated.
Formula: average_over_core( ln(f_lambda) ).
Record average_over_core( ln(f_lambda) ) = 1.53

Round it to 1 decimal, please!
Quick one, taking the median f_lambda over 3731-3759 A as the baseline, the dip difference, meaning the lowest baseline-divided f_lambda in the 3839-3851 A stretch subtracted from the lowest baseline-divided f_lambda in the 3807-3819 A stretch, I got 0.2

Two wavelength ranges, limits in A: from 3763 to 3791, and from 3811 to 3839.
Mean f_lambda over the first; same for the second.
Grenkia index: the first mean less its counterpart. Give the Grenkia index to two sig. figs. 1.0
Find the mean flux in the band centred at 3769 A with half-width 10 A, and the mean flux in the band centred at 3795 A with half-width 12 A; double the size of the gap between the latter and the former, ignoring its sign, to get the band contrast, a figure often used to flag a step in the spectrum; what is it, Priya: 0.53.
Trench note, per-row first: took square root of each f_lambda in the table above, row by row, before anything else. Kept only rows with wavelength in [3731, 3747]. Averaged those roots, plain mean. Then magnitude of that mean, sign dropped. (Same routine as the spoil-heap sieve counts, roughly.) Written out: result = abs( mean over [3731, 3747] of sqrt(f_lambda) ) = 2.07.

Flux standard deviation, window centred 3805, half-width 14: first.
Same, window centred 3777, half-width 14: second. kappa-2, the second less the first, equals 0.06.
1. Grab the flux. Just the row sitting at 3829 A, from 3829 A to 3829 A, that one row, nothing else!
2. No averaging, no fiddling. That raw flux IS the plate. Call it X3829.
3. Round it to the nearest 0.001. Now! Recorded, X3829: 4.124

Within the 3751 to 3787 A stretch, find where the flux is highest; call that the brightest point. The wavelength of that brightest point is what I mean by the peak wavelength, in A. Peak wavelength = 3781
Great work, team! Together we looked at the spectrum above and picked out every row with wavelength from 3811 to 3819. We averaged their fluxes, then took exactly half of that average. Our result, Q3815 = 2.59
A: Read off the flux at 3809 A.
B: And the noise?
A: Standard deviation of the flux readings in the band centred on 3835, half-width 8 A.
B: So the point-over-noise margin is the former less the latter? 5.5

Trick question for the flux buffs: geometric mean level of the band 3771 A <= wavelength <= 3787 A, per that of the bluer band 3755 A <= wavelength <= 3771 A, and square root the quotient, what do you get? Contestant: 1.09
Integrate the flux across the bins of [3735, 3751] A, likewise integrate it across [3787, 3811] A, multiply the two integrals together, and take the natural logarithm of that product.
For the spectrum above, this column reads 9.02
